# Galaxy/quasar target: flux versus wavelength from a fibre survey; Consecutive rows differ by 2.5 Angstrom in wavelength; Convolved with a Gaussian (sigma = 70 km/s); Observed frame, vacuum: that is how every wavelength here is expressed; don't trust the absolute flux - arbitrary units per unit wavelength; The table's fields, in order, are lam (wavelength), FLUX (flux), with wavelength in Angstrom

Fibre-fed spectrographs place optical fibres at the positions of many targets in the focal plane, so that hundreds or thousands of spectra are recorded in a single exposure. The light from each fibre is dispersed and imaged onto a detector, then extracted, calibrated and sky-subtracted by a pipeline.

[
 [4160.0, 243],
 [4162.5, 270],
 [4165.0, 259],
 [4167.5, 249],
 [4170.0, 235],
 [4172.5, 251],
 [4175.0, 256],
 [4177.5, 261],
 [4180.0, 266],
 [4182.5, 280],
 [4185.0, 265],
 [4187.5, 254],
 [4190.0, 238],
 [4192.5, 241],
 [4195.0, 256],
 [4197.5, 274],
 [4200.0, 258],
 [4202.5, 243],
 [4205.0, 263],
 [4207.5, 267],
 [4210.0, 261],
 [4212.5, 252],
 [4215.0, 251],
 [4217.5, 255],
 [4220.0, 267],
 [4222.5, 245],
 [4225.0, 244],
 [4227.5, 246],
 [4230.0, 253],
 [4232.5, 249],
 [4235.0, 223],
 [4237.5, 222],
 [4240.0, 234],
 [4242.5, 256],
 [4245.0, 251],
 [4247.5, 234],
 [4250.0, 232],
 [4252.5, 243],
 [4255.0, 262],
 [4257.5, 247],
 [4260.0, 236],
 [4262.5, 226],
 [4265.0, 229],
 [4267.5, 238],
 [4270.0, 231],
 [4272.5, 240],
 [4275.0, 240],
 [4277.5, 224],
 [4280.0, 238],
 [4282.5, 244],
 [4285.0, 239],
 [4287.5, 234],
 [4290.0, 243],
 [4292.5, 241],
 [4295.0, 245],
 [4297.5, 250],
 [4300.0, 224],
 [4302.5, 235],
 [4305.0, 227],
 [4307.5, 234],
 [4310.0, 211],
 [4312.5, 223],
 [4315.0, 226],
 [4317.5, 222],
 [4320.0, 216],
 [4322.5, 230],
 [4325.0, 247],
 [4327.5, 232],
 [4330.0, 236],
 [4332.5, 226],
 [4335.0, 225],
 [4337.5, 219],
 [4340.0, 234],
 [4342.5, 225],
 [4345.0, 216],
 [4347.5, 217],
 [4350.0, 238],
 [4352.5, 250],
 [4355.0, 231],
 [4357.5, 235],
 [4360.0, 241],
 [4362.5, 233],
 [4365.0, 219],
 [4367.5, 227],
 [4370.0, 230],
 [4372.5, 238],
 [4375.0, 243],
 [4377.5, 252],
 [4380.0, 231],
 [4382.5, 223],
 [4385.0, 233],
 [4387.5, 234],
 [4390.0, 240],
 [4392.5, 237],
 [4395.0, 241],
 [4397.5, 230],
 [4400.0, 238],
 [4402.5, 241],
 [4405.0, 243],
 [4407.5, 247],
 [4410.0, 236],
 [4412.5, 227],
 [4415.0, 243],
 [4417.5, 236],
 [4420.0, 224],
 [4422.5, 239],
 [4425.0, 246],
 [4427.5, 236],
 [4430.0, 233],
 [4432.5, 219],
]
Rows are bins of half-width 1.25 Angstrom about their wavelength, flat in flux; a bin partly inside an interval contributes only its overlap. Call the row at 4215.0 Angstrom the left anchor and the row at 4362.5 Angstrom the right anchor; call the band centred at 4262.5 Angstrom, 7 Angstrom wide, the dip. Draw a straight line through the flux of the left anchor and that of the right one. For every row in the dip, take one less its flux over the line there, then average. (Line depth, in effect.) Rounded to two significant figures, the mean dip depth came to 0.061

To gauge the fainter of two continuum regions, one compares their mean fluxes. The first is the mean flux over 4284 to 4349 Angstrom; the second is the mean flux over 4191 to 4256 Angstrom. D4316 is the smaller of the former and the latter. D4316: 229.9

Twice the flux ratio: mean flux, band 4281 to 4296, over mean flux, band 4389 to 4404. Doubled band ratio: 2.03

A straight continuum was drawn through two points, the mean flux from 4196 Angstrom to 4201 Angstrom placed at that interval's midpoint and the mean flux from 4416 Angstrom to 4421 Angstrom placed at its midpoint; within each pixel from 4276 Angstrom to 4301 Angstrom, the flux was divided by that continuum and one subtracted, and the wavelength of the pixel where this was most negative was 4277.5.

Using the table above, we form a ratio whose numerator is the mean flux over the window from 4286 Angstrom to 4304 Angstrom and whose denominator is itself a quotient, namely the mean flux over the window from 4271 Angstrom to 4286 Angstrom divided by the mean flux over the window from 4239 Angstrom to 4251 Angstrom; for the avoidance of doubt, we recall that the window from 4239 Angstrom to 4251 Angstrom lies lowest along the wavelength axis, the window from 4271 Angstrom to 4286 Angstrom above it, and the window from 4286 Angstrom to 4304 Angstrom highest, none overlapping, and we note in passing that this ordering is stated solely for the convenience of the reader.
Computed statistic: 243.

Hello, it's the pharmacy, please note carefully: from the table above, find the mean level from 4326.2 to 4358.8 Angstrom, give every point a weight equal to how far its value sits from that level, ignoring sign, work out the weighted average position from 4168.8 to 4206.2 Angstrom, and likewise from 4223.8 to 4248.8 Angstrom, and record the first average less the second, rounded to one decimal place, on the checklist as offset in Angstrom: -47.6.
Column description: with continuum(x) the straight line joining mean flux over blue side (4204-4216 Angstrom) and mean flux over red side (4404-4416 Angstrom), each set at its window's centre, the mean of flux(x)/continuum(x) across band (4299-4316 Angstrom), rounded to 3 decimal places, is 0.906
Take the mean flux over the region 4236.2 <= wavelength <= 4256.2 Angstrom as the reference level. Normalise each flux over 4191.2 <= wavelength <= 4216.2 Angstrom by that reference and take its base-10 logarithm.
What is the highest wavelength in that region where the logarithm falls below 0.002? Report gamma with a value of 4192.5 Angstrom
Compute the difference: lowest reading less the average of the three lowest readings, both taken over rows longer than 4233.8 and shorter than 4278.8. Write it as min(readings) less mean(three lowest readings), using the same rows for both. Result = -1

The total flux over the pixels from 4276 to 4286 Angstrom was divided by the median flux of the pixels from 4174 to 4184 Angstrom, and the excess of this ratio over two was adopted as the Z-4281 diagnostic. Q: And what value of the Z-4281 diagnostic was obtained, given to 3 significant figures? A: 1.59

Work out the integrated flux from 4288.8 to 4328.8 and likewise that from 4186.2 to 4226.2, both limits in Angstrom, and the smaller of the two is 9265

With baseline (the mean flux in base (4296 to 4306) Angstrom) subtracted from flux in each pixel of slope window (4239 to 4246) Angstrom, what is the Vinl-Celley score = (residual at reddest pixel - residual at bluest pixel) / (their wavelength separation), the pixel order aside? 3.4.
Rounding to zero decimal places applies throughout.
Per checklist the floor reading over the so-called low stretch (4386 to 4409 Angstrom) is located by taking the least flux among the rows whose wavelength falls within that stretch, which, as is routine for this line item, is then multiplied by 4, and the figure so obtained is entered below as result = 920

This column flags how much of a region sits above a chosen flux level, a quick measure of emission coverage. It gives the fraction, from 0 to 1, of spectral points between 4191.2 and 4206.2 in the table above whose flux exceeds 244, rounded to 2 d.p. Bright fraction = 0.67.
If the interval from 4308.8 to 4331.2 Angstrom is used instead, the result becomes 0.11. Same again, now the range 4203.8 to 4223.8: 1.00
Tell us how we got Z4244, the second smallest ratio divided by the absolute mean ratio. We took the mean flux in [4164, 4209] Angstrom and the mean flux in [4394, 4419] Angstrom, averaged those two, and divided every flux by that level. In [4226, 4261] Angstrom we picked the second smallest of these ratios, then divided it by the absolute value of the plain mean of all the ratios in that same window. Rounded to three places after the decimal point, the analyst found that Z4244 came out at 0.921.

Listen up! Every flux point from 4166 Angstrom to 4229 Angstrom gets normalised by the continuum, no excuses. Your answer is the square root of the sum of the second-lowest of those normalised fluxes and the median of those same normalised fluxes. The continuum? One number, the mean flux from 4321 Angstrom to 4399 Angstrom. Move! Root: 1.46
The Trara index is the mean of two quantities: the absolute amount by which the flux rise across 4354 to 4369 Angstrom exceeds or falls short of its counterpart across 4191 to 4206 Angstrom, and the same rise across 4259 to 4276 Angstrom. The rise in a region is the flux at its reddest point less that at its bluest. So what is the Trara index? 15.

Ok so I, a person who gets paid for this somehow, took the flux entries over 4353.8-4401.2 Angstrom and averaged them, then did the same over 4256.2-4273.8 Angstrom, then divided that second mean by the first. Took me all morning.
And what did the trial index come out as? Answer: 1.00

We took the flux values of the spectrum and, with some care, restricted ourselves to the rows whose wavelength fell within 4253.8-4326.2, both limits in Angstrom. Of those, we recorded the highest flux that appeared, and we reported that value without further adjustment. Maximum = 262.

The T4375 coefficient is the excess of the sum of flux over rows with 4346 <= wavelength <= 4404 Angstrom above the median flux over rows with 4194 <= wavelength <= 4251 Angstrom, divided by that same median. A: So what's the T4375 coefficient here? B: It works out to 20.5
